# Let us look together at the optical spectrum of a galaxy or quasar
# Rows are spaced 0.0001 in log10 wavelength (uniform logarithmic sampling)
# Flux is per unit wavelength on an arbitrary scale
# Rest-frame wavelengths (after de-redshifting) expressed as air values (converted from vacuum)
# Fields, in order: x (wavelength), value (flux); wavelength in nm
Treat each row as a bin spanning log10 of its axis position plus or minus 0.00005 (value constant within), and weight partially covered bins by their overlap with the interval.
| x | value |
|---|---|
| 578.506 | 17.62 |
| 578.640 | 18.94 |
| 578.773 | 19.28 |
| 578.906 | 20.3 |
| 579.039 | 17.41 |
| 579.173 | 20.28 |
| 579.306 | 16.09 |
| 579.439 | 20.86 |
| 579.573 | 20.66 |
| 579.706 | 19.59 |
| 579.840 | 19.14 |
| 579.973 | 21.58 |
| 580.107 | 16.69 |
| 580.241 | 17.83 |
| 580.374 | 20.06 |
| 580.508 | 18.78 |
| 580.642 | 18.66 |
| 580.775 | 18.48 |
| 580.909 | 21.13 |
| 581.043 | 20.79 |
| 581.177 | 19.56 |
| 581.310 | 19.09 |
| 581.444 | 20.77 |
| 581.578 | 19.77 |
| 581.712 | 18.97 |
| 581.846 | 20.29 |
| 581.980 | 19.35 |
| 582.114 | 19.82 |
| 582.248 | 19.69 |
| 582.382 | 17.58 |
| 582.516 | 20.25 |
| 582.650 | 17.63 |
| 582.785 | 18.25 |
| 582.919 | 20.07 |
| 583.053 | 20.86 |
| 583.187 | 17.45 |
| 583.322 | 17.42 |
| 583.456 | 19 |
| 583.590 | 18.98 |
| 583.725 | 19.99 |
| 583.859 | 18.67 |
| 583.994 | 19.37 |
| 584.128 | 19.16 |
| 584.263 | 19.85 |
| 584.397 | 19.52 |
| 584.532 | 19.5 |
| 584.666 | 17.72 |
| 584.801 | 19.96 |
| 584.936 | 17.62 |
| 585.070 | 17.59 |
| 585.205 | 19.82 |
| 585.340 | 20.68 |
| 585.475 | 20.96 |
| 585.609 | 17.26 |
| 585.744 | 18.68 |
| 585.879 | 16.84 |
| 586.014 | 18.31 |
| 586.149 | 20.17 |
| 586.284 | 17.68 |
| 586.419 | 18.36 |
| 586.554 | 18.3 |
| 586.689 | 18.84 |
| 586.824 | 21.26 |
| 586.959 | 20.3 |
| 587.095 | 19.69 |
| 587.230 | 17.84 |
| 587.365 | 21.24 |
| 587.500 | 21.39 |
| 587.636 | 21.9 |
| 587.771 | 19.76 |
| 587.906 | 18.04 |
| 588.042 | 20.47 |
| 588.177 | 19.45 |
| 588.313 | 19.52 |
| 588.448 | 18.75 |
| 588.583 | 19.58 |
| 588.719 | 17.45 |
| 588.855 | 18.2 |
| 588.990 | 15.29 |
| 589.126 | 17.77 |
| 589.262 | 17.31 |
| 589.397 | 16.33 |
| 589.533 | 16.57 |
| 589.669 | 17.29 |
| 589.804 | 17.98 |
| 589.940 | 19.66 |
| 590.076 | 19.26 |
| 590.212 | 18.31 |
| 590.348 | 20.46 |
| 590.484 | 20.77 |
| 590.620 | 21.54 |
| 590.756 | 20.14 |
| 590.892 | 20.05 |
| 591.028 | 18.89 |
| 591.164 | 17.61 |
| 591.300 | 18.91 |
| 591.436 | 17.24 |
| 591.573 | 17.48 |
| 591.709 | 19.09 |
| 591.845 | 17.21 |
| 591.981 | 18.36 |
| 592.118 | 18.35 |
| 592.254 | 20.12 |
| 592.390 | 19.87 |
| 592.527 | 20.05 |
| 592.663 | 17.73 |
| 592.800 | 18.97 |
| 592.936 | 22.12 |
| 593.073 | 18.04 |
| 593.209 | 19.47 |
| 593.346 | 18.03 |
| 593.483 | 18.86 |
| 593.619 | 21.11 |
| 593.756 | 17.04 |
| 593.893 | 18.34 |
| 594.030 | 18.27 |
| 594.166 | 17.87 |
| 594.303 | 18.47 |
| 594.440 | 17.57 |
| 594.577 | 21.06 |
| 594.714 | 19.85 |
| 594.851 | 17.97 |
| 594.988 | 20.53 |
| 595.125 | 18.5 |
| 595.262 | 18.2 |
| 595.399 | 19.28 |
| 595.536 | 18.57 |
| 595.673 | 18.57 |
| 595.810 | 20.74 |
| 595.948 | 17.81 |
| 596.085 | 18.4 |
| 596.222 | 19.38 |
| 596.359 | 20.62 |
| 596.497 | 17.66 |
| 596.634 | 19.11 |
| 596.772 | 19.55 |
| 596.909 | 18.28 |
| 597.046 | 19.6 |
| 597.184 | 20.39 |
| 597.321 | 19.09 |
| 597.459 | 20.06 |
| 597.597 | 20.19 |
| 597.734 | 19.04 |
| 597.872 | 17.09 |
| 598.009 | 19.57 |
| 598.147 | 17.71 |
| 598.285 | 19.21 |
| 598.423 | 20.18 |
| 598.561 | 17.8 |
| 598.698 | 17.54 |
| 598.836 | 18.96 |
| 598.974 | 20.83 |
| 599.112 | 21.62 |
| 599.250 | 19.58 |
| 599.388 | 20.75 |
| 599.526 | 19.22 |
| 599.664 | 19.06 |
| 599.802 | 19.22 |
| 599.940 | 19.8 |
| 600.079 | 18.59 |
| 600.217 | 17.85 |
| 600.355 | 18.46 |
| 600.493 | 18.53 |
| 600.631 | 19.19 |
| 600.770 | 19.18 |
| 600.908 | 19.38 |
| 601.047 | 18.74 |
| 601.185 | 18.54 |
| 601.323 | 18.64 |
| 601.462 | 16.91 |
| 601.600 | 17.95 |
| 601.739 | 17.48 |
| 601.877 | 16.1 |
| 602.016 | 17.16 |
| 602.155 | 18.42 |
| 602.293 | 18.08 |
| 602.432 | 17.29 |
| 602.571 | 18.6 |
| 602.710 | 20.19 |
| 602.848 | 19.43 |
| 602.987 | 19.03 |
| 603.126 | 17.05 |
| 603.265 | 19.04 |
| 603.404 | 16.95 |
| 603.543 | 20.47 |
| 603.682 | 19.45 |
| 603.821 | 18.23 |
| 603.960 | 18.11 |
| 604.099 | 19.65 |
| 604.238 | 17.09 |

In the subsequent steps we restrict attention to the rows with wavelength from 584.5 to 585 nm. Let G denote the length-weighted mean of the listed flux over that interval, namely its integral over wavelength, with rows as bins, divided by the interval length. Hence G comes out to 18.6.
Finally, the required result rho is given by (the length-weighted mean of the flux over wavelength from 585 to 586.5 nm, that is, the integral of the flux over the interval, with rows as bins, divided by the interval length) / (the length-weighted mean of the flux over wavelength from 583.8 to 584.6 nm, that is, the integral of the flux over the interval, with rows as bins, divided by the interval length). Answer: 0.97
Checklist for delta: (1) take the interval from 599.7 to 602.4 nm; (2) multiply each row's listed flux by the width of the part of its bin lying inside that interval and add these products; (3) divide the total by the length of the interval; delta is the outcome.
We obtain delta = 18.3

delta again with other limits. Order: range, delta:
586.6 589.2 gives 19.3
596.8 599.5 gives 19.3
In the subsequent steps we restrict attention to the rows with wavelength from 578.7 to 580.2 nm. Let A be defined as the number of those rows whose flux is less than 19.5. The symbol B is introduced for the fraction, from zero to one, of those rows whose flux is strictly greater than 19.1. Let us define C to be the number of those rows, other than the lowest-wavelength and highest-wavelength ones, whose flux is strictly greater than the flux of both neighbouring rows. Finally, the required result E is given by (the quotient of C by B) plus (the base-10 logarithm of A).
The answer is 6.2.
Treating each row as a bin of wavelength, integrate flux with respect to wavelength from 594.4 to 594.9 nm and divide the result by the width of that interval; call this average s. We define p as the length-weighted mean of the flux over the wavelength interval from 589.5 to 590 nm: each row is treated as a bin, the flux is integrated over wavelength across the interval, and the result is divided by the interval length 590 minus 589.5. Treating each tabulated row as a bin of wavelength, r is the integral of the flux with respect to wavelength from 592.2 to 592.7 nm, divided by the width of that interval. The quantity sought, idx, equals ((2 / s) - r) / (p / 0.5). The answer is -0.54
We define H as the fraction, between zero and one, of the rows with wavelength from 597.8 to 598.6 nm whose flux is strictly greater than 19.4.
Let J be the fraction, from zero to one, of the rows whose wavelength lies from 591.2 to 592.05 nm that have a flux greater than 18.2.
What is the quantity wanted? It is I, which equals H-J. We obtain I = -0.2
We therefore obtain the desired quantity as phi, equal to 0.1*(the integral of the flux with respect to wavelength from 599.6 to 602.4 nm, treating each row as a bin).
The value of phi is 5.14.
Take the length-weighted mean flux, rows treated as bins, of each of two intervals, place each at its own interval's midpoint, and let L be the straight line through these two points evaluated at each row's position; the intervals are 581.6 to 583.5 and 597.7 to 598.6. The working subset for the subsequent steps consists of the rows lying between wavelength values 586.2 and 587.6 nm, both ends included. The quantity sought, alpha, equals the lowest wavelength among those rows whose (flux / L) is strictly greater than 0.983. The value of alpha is 586.689 nm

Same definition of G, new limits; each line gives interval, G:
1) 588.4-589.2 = 17.8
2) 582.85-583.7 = 19.0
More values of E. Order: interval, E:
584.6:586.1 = 9.1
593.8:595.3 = 11.9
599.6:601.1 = 7.6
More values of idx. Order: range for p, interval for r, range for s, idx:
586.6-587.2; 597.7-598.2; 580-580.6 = -0.46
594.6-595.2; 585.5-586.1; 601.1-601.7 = -0.46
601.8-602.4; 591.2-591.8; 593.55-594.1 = -0.52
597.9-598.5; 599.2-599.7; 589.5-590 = -0.52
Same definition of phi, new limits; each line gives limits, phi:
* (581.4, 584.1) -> 5.18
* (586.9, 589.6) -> 5.09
